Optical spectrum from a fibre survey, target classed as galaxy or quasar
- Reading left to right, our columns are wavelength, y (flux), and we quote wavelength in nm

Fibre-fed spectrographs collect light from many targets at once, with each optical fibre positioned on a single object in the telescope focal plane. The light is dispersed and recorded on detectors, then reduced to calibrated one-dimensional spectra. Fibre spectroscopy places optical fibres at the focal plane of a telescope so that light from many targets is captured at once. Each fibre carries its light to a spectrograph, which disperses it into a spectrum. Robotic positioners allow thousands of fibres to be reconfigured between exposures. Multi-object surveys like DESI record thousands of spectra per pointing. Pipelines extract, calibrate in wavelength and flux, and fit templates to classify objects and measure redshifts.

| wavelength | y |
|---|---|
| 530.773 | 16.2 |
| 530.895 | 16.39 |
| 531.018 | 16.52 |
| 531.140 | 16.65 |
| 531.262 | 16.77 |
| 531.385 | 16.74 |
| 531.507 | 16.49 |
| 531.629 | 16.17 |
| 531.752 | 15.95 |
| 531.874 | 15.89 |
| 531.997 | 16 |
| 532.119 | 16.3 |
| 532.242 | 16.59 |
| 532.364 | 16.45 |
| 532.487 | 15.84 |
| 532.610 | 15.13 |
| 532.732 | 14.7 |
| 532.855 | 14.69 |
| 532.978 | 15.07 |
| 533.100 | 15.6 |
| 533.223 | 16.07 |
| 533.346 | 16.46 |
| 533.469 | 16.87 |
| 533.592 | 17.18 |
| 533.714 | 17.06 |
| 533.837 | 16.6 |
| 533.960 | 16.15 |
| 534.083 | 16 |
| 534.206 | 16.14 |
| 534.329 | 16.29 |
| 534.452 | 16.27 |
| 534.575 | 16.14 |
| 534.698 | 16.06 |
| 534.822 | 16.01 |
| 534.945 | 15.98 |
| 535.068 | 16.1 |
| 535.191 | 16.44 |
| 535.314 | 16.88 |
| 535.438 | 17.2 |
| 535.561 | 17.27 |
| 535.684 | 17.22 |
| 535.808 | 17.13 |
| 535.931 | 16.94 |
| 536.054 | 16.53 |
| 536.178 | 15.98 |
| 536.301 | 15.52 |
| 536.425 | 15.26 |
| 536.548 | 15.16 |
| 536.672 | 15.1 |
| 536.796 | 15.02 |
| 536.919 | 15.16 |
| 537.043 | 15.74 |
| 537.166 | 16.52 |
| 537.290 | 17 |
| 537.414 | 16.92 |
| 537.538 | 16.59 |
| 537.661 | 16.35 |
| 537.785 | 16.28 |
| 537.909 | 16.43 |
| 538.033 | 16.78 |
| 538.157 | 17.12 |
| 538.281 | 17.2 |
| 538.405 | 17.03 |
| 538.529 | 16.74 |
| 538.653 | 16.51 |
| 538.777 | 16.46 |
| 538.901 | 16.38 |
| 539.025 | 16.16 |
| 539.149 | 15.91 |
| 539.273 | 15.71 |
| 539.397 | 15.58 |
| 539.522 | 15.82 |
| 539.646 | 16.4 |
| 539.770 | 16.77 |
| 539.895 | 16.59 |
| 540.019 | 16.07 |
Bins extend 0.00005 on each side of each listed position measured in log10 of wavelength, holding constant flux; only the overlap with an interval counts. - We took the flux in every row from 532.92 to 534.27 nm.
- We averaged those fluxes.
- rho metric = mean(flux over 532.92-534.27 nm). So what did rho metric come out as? 16.3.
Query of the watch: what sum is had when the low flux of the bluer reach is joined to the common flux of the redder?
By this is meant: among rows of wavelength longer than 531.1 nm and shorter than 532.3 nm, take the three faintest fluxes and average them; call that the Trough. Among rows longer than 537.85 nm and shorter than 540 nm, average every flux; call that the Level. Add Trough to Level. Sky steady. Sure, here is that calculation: 32.4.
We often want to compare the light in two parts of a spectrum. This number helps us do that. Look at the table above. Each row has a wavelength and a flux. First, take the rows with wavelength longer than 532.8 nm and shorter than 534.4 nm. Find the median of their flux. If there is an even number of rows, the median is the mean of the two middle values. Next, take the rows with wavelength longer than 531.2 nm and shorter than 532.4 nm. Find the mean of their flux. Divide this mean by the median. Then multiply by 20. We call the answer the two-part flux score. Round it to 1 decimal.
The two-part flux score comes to 20.2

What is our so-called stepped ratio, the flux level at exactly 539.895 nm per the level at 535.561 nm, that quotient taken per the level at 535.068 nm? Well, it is 0.0597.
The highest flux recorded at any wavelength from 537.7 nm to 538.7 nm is 17.2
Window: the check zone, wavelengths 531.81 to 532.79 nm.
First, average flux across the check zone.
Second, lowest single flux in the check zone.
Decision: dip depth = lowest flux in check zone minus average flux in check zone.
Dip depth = -1.2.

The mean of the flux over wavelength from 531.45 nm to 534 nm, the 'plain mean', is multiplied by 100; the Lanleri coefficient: 1606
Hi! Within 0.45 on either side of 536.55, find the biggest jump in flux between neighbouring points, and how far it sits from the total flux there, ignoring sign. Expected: 107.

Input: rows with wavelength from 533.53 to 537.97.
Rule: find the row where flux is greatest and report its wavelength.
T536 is 535.561 nm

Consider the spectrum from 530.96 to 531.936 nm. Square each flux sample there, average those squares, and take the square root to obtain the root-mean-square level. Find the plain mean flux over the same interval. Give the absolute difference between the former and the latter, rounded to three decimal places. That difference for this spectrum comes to 0.003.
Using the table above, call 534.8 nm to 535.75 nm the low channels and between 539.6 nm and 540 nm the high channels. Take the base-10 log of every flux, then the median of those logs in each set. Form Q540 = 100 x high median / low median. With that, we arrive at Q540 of 100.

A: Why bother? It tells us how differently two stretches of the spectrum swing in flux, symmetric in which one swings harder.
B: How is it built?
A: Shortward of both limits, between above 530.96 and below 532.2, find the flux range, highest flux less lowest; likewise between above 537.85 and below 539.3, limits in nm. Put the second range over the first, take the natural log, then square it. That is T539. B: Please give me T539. 0.28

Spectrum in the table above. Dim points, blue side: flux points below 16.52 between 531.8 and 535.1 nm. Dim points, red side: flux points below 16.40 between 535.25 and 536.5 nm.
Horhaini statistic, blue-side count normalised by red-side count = 7.3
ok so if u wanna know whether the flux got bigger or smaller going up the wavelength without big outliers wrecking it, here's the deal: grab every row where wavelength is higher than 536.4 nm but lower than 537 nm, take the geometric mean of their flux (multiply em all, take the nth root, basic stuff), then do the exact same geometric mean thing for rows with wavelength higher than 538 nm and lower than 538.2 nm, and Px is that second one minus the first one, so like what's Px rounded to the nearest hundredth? 1.81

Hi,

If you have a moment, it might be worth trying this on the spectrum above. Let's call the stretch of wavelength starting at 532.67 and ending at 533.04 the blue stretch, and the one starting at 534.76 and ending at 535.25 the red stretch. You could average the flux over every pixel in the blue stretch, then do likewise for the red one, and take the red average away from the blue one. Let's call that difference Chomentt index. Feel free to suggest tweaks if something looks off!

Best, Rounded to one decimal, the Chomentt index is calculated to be -1.3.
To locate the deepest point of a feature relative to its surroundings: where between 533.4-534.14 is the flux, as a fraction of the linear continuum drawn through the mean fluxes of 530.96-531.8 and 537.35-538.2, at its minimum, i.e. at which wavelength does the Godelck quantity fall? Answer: 534.083 nm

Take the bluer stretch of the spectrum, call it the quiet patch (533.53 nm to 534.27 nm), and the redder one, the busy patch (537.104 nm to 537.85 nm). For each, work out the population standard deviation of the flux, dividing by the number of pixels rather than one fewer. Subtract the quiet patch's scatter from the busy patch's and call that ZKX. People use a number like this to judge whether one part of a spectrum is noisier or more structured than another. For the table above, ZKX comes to -0.19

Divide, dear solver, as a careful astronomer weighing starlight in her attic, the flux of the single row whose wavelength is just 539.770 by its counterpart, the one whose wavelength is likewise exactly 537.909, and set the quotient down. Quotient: 1.021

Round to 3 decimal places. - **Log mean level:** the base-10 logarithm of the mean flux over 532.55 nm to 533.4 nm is 1.187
